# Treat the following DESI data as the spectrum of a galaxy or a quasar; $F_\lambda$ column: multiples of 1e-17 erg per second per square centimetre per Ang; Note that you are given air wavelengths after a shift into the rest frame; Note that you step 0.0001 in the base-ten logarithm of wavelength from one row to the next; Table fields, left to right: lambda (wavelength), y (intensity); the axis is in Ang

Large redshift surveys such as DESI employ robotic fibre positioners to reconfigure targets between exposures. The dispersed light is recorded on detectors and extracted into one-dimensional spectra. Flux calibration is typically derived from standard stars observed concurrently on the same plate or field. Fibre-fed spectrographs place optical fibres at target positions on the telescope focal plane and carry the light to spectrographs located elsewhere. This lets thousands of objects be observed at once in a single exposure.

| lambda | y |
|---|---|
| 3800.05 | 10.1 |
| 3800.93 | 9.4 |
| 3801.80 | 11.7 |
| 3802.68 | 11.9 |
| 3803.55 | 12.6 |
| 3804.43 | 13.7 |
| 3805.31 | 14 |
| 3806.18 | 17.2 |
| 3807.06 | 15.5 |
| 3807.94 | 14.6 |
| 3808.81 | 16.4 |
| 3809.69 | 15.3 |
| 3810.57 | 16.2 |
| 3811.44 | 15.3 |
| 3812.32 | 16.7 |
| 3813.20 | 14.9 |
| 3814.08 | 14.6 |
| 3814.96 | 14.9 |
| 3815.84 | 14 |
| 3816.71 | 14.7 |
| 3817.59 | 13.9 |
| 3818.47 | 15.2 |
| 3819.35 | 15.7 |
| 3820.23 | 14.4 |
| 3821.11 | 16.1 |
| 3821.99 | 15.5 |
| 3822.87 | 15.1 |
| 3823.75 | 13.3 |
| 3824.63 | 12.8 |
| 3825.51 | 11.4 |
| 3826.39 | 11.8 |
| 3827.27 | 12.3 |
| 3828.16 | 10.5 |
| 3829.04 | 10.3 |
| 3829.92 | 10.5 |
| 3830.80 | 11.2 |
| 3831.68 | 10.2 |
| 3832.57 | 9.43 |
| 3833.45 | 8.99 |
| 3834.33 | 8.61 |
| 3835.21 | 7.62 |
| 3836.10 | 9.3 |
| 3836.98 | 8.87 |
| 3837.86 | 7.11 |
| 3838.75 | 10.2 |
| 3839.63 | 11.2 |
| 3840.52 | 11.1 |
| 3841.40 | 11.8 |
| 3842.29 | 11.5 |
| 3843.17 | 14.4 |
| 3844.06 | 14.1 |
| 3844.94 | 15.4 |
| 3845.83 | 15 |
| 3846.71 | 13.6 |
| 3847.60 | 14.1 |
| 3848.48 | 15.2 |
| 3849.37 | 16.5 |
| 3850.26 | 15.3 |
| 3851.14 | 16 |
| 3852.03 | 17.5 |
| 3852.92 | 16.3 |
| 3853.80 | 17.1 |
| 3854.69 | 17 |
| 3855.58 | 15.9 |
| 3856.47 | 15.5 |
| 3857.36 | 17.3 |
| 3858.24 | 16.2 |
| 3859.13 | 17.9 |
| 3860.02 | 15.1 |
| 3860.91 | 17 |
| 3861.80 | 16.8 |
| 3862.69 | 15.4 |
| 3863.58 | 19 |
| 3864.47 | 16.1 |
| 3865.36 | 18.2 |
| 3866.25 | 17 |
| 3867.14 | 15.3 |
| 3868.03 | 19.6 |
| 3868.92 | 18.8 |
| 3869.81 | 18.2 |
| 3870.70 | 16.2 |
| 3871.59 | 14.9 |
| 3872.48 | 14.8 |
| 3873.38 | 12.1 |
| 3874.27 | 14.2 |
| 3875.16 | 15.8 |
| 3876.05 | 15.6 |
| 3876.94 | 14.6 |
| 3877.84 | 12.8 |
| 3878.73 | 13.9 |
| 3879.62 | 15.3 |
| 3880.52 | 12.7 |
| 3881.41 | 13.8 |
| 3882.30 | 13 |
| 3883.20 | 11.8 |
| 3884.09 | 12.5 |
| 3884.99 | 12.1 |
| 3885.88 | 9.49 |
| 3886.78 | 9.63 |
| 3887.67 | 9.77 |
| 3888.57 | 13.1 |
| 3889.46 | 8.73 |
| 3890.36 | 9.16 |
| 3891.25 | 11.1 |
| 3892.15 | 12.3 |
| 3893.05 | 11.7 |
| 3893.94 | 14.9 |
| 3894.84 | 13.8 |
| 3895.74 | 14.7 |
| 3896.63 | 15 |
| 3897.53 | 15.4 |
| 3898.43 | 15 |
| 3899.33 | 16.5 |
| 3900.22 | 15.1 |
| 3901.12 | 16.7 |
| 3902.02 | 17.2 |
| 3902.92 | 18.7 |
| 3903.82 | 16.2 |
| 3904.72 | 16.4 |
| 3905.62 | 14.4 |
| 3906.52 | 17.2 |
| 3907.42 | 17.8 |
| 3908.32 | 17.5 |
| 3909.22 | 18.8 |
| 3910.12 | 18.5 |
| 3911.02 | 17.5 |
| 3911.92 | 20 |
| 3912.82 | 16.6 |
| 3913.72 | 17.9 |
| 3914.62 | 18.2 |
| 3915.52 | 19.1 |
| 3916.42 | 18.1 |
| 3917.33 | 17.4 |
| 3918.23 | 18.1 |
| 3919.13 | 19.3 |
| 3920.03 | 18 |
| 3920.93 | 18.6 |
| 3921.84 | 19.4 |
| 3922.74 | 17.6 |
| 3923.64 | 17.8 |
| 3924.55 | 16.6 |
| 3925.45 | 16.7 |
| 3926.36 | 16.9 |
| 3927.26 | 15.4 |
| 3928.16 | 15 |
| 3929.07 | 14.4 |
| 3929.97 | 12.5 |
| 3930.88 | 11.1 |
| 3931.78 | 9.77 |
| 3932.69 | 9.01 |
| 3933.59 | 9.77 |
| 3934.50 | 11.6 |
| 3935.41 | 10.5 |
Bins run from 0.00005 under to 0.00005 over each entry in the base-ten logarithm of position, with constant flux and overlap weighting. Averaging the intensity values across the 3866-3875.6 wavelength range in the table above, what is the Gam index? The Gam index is 16.1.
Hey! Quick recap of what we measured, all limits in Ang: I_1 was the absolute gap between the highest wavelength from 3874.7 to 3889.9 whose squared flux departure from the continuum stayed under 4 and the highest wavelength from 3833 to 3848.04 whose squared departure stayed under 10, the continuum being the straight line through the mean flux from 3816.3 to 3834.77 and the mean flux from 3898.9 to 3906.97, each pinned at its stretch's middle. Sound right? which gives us 33.8 Ang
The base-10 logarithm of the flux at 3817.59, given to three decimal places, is 1.143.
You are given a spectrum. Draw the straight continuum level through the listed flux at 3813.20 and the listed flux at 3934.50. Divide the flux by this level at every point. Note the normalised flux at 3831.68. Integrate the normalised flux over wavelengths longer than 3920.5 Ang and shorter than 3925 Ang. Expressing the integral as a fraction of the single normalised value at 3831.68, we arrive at 10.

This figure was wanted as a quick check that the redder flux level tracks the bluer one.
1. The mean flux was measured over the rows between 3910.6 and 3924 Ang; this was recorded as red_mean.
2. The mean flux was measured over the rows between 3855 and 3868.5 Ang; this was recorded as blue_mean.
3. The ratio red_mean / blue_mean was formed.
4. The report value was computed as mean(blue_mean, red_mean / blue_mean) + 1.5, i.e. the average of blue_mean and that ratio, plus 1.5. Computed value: 10.5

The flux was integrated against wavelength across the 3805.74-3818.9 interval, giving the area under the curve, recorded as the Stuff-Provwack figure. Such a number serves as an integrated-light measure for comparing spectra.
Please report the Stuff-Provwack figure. 201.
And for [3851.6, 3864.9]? 222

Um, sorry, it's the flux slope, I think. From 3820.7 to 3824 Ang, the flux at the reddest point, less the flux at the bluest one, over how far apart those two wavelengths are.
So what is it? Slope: -1.1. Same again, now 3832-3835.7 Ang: -0.7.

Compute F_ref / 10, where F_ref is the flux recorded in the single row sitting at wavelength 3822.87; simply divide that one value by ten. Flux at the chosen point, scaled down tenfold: 1.51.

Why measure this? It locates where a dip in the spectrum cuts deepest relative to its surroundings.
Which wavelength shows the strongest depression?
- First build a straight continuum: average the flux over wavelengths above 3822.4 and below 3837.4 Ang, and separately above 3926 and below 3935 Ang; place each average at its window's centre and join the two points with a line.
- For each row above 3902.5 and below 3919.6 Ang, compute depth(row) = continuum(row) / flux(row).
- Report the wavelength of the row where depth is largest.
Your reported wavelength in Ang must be 3905.62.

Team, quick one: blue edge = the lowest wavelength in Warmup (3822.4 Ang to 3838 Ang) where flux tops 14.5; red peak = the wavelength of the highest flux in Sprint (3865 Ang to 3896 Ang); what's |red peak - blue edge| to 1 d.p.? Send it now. 45.2 Ang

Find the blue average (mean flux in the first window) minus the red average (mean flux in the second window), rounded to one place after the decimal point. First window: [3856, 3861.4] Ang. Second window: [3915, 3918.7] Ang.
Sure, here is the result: -1.7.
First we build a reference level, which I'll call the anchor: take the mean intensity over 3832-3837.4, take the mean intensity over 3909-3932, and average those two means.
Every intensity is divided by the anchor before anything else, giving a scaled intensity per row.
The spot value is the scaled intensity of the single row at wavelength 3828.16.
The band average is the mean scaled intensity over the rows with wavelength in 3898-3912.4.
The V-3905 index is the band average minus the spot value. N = 0.51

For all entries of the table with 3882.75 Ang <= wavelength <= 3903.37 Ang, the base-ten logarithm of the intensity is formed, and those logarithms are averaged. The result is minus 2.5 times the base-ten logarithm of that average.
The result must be -0.12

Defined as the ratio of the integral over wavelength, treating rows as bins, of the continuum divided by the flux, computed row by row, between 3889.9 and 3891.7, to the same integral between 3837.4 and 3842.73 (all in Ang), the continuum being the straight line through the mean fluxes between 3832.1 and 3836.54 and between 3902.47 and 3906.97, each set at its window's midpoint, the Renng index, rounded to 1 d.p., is 0.5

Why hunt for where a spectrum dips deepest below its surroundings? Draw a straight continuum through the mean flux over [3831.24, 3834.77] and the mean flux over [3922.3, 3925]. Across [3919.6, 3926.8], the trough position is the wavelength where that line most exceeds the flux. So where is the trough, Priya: 3924.55 Ang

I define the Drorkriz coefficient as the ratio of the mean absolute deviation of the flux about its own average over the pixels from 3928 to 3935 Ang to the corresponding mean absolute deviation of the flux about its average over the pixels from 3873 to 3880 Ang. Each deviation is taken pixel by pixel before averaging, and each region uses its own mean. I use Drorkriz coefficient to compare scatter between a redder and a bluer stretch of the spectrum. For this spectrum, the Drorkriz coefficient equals 1.7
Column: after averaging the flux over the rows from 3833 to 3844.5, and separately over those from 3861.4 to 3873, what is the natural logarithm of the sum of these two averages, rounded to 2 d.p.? 3.31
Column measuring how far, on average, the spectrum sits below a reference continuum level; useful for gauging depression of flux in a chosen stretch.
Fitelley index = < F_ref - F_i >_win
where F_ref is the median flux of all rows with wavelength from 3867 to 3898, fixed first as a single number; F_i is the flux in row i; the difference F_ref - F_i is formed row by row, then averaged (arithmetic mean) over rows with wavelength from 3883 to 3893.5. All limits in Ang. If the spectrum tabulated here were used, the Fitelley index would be 3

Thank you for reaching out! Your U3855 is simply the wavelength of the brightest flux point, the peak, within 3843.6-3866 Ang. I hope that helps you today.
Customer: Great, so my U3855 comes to 3863.58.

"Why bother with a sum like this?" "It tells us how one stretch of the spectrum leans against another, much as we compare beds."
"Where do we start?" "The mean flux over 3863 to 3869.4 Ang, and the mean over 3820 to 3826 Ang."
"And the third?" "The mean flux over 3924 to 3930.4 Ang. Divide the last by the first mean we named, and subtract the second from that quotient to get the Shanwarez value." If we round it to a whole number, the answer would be -13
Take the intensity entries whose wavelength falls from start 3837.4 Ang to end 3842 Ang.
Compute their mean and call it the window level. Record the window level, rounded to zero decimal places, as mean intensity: 10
